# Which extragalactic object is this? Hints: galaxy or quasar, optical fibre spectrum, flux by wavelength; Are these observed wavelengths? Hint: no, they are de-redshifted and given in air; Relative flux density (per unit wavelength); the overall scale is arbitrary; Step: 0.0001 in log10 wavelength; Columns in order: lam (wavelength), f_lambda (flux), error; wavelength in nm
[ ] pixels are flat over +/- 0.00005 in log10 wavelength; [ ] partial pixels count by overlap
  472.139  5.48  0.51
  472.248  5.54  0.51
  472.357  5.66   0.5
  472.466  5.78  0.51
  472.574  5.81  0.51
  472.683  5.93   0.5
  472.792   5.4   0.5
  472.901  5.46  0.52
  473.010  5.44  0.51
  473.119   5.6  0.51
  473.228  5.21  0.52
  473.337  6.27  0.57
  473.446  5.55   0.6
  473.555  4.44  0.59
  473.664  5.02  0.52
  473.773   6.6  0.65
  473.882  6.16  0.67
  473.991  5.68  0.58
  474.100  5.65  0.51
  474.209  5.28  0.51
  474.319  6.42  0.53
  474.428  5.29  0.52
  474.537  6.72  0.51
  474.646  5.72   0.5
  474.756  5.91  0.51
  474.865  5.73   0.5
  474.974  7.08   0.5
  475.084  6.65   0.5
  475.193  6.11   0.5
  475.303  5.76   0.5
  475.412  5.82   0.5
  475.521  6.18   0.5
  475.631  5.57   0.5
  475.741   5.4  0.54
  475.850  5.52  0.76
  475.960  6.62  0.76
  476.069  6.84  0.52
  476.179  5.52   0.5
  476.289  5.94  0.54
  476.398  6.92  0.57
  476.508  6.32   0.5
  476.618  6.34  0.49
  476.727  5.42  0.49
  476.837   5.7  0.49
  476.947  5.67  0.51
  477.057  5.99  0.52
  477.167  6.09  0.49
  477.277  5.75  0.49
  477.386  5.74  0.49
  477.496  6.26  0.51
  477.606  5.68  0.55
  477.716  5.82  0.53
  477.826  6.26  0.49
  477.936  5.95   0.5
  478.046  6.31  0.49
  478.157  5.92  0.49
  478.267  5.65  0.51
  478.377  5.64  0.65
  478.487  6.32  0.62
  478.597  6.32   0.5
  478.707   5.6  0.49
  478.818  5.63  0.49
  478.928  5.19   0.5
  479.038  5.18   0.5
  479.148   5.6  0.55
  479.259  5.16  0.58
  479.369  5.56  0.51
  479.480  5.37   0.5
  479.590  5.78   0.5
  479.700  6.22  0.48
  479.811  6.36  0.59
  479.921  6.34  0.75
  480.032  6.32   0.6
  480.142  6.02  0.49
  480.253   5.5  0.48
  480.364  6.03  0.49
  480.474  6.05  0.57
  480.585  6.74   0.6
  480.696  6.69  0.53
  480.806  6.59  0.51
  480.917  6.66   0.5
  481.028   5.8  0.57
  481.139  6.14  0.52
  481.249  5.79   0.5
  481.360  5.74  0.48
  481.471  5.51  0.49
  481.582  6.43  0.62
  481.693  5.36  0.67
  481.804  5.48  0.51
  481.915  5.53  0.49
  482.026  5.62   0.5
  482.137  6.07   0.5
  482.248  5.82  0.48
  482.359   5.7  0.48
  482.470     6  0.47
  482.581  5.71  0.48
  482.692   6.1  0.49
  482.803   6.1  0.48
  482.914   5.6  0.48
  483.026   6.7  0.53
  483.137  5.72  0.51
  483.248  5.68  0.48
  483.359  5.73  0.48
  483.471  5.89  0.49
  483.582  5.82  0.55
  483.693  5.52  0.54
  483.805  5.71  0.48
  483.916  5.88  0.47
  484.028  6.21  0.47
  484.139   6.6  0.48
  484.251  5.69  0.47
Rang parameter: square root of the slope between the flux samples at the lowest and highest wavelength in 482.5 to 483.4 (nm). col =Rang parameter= 0.16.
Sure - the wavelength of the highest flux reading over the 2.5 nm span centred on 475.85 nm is 474.974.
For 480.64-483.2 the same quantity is 483.026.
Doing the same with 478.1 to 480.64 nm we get 480.585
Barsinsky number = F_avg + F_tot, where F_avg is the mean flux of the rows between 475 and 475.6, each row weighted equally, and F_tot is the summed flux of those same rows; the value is 36.6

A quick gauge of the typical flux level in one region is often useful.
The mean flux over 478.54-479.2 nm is 5.59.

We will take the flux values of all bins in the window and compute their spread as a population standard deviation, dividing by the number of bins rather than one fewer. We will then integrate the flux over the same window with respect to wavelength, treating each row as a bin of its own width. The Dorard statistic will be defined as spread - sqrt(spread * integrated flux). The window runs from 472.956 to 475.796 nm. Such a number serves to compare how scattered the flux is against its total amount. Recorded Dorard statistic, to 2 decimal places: -2.51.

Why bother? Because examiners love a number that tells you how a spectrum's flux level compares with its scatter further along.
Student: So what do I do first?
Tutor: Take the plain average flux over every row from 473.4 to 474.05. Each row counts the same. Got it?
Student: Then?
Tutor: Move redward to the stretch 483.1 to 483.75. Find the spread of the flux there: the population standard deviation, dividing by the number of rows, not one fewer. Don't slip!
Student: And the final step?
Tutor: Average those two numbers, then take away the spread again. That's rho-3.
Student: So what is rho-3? 2.73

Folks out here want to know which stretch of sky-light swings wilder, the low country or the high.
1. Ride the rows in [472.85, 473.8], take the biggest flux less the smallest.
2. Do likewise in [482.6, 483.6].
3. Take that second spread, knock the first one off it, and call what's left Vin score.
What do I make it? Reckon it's -1.1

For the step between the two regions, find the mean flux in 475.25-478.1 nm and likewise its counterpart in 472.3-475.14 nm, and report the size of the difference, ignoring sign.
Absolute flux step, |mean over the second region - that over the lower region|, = 0.19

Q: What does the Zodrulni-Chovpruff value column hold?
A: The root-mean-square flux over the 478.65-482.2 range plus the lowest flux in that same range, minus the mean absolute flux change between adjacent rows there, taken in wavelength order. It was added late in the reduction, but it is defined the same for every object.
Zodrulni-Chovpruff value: 10.7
